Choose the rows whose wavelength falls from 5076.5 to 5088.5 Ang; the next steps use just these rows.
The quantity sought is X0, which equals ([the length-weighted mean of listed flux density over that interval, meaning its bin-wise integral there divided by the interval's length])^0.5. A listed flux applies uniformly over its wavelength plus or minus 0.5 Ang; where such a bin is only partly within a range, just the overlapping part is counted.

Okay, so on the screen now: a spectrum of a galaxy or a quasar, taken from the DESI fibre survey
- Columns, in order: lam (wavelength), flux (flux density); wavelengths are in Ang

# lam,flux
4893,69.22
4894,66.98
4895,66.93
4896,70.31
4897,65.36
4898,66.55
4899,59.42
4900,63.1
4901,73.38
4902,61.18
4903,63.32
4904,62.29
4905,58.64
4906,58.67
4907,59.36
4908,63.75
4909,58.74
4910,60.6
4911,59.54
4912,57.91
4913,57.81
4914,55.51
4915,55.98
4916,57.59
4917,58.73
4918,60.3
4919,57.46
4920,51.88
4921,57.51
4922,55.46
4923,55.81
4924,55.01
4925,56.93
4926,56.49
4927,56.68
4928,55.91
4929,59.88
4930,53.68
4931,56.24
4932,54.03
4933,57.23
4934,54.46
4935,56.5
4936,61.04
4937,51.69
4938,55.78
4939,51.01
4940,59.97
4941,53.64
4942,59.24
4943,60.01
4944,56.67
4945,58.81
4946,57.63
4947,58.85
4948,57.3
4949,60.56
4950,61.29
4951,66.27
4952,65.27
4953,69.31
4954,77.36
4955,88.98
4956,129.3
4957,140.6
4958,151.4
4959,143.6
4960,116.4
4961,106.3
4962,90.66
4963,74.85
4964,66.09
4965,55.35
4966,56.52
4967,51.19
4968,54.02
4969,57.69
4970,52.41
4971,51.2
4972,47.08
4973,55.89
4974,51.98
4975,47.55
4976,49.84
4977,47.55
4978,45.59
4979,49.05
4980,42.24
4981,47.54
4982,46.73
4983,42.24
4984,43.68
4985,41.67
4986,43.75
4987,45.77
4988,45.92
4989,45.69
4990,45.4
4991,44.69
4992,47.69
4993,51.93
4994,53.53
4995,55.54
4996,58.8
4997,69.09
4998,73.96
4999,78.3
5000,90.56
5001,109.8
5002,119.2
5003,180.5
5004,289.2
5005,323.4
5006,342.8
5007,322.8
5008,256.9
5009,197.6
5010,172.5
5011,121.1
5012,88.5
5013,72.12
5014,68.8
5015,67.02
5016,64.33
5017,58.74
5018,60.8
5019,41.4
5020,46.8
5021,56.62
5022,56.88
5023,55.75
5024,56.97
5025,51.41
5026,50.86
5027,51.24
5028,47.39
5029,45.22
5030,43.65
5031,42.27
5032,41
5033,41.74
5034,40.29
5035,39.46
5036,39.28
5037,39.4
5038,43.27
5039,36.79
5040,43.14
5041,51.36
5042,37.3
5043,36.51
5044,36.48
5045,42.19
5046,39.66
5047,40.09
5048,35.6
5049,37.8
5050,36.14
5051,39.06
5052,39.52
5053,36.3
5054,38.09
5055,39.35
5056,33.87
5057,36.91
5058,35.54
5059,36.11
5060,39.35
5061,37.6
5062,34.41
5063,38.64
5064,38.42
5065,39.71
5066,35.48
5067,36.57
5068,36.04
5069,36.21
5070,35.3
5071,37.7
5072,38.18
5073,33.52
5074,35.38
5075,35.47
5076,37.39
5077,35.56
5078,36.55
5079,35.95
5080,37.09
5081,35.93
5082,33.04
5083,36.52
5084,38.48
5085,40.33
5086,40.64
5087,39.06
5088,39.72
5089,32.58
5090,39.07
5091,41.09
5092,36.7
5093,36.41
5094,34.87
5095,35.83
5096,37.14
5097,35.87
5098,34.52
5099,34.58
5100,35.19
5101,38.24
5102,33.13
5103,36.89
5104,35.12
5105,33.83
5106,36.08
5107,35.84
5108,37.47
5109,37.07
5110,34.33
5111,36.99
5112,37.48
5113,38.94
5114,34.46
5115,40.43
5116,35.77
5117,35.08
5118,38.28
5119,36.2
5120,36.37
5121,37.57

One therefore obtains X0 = 6.1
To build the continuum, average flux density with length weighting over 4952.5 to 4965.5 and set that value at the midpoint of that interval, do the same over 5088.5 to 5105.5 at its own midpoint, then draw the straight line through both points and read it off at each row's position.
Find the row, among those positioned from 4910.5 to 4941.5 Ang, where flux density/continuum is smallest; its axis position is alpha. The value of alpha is 4920 Ang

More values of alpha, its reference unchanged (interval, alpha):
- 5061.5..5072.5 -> 5062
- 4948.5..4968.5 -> 4967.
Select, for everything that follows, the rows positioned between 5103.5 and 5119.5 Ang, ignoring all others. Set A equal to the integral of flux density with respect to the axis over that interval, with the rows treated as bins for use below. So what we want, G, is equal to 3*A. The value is 1750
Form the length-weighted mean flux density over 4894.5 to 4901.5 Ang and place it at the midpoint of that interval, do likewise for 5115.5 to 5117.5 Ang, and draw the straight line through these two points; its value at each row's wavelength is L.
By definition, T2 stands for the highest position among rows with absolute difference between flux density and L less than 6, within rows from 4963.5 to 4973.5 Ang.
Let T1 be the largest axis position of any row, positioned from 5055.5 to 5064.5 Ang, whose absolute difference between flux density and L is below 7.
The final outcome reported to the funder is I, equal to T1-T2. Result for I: 91 Ang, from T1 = 5064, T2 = 4973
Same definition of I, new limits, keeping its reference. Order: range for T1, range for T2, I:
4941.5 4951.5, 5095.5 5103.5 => -153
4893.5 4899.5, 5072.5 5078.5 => -179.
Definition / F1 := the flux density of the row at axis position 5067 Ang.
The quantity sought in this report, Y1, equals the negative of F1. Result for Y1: -37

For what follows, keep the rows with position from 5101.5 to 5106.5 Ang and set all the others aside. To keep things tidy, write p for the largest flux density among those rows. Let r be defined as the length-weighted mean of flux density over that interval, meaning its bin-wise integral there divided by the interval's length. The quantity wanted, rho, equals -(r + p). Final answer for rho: -72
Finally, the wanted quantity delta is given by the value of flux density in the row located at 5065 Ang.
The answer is 39.71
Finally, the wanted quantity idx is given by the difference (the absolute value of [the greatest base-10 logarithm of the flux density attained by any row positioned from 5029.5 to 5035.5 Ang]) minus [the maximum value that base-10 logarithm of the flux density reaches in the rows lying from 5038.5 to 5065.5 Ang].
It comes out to -0.1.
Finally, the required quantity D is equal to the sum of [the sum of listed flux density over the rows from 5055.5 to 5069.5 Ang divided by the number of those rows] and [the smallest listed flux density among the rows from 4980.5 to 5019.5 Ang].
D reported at 78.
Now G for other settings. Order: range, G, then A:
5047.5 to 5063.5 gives 1783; 594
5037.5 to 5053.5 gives 1894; 631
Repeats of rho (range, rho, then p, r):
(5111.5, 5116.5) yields -78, 40.43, 37.4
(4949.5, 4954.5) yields -145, 77.36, 67.9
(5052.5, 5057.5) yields -76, 39.35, 36.9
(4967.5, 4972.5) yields -110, 57.69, 52.5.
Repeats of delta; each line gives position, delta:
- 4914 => 55.51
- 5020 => 46.8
